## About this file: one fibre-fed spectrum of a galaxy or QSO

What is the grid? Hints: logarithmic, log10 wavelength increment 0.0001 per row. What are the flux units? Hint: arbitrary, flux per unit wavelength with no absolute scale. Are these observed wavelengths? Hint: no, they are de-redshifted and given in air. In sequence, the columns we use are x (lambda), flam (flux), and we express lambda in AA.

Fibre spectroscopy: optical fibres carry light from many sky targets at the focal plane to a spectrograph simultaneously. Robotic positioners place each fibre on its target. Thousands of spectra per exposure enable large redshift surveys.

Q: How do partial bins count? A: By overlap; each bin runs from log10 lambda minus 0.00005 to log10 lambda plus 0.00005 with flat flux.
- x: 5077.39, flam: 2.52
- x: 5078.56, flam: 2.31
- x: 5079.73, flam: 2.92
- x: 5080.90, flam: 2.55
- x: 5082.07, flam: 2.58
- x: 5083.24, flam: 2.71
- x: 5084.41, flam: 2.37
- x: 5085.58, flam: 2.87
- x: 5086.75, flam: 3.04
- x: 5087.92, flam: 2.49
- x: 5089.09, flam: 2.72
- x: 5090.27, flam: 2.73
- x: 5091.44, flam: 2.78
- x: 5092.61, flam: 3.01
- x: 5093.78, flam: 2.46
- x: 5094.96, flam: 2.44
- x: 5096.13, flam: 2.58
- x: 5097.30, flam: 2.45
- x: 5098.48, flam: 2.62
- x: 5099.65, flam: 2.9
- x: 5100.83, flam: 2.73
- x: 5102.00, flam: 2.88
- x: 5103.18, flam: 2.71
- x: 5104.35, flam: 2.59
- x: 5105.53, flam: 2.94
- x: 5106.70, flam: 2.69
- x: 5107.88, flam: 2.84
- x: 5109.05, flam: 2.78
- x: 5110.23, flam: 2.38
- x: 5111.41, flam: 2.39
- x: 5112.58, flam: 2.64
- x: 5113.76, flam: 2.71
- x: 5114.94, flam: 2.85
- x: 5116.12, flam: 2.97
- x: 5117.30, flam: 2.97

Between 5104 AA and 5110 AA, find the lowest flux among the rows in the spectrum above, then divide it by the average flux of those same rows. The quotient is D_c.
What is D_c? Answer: 0.94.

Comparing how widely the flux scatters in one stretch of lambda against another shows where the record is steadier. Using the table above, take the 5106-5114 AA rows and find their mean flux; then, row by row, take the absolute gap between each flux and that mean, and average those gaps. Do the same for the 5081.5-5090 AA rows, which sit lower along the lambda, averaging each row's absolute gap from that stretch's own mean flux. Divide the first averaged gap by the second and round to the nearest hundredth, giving 0.81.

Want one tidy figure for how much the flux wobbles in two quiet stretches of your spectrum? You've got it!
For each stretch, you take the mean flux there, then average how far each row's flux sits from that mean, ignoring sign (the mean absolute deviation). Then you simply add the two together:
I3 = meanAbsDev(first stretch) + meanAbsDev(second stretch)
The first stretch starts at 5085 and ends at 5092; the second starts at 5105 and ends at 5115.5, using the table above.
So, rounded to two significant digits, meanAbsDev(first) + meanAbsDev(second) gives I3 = 0.27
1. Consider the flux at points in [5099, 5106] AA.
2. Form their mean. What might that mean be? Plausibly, 2.79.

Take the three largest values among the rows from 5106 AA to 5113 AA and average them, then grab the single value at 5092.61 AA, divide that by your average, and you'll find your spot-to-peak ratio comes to 1.09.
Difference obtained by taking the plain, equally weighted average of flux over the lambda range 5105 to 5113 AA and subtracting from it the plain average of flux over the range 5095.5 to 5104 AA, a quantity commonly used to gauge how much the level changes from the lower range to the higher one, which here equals -0.03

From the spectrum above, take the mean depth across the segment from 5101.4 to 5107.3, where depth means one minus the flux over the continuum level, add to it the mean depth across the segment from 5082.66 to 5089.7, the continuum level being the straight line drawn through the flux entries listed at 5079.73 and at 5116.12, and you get 0.143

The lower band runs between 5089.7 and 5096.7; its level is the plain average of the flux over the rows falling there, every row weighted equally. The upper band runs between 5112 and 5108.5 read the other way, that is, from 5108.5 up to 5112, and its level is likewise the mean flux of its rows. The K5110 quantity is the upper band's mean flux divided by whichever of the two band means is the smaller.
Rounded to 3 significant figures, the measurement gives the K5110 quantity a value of 1.00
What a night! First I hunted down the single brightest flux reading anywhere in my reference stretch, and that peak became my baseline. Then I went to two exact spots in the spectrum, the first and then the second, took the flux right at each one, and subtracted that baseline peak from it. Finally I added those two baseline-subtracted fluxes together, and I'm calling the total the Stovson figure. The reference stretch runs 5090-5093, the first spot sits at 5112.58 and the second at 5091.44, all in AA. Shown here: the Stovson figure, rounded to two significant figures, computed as -0.60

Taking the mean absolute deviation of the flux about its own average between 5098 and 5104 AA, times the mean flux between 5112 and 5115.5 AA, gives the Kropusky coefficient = 0.27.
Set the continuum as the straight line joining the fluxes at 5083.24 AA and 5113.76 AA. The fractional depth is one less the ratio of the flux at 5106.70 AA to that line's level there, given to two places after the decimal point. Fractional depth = 0.01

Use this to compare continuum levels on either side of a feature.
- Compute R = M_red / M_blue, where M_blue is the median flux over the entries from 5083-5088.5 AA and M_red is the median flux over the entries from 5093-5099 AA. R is 0.91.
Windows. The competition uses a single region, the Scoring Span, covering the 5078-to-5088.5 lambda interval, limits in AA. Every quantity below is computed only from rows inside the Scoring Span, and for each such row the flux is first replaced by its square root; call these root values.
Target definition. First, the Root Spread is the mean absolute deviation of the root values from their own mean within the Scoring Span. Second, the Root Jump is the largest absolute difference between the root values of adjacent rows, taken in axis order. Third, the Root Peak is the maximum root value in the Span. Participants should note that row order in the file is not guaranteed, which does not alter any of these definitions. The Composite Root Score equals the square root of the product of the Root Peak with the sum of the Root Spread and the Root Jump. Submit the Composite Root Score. 0.66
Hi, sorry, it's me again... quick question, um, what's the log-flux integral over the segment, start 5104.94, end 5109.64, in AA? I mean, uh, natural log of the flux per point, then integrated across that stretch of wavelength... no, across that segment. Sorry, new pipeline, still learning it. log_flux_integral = 4.862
